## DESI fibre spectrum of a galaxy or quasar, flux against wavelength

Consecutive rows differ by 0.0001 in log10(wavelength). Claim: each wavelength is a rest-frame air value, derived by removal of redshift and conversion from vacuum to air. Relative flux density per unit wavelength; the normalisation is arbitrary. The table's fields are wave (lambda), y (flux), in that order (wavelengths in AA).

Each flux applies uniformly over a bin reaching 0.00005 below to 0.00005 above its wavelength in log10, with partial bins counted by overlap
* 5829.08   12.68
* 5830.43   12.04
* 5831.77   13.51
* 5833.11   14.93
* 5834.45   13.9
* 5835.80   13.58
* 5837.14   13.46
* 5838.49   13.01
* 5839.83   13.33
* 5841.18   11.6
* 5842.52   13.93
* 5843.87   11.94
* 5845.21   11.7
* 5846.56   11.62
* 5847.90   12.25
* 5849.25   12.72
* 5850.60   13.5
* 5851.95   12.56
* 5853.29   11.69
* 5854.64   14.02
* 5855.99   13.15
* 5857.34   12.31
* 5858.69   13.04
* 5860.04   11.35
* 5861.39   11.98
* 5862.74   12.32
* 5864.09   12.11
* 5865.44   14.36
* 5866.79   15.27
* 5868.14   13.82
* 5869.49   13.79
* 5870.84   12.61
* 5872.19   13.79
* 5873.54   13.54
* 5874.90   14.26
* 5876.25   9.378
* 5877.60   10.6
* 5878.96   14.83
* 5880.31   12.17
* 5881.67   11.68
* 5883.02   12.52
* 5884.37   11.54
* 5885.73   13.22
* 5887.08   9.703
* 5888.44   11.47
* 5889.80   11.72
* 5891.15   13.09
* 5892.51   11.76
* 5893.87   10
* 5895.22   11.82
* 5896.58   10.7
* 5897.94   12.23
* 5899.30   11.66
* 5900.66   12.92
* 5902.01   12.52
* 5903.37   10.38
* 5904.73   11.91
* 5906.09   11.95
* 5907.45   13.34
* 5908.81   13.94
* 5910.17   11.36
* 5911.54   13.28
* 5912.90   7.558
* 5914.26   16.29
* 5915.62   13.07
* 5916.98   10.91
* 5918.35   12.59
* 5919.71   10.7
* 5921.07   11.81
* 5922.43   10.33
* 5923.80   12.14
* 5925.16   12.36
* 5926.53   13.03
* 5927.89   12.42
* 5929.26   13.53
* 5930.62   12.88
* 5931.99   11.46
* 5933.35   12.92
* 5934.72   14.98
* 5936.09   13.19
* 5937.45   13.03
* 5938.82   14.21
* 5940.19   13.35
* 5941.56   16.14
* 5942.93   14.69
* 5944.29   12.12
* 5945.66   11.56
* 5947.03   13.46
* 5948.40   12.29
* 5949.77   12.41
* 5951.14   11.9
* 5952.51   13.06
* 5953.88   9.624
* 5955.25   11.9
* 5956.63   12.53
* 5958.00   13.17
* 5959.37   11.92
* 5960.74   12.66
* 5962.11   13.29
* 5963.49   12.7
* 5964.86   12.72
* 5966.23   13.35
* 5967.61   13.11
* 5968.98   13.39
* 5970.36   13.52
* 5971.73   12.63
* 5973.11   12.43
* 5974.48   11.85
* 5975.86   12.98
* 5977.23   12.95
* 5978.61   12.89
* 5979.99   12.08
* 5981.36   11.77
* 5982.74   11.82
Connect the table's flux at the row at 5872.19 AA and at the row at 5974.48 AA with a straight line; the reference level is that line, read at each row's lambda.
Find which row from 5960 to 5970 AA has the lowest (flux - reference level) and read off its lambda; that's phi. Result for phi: 5960.74 AA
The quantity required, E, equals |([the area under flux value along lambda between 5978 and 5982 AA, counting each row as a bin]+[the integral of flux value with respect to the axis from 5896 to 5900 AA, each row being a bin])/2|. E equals 48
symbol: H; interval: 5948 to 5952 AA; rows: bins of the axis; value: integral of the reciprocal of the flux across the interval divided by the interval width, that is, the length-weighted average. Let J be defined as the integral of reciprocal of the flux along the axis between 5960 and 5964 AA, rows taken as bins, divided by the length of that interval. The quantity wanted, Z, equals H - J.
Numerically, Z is 0.0042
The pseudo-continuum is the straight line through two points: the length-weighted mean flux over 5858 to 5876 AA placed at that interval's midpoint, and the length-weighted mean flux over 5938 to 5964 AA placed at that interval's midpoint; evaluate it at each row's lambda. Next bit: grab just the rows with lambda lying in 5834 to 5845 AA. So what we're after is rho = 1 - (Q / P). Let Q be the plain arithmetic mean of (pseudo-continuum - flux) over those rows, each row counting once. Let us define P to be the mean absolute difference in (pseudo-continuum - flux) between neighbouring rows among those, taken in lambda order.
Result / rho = 0.8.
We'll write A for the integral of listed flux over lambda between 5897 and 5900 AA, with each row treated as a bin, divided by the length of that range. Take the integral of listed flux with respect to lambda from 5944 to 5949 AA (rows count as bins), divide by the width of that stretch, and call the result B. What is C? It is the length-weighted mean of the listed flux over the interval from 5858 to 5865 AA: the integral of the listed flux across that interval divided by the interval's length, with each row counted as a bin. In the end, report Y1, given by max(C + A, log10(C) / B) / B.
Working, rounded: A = 11.8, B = 12.4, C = 12.2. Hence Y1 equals 1.94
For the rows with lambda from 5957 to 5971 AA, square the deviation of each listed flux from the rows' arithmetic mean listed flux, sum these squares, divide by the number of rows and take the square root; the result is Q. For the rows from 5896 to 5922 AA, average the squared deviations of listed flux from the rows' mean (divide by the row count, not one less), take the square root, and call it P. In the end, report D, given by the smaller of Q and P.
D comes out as 0.5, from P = 1.7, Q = 0.5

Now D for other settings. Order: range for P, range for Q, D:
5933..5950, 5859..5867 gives 1.2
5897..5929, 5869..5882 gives 1.6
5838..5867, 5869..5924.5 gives 1.0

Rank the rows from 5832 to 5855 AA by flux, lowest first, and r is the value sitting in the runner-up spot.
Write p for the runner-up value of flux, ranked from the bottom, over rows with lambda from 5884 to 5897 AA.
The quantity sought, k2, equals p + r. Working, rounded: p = 10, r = 11.62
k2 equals 21.6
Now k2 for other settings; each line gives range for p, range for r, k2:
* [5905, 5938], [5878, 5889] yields 21.8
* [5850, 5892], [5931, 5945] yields 21.8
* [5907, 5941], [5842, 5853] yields 22.0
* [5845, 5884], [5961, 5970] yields 23.3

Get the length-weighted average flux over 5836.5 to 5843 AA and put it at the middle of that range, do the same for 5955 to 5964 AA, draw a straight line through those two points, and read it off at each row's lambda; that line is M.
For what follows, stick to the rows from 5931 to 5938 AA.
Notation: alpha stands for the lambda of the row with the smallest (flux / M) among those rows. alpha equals 5931.99 AA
